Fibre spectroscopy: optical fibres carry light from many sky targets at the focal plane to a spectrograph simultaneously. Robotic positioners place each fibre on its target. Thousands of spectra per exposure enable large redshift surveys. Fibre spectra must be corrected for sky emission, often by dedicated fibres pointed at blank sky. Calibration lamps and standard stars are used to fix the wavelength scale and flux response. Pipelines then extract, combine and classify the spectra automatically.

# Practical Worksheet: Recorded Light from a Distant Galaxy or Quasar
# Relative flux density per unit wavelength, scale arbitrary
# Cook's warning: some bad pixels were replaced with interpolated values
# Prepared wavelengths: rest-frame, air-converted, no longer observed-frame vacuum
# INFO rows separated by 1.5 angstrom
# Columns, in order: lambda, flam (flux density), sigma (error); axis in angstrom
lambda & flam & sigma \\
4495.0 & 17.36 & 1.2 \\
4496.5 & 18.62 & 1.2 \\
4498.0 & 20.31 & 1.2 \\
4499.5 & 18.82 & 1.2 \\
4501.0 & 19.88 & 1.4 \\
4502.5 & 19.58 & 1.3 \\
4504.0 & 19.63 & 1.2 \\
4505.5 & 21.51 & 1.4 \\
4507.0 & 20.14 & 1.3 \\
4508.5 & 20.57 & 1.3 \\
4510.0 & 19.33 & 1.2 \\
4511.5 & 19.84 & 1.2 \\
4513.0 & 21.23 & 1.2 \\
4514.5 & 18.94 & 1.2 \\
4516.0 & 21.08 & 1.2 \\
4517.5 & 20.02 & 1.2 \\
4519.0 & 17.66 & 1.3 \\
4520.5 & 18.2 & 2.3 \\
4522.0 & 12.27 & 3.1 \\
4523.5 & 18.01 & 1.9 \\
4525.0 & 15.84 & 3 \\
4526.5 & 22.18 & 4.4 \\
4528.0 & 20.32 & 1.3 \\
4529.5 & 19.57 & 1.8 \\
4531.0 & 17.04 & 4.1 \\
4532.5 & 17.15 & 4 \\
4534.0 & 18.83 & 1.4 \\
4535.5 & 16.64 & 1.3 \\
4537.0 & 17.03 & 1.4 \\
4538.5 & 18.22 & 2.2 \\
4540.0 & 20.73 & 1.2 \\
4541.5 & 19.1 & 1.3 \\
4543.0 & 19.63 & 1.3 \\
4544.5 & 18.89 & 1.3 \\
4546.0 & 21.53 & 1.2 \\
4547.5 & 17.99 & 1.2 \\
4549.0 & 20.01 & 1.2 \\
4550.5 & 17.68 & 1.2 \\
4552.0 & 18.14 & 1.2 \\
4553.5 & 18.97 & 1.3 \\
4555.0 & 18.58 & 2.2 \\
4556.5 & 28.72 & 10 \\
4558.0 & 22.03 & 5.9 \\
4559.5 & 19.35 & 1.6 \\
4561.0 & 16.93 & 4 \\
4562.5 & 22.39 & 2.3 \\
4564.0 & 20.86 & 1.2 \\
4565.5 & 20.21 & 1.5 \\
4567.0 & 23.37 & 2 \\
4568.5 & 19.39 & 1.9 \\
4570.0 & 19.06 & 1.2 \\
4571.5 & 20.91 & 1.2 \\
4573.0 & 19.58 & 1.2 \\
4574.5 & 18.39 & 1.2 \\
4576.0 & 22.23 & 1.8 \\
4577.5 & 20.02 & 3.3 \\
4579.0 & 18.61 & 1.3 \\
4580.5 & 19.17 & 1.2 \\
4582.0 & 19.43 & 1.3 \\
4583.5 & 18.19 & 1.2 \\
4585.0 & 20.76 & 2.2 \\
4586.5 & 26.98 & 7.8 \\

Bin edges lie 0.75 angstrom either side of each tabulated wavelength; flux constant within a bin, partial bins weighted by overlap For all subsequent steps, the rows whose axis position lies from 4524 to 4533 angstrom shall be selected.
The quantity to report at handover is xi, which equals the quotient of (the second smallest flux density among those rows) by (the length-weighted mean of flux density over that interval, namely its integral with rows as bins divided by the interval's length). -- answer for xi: 0.91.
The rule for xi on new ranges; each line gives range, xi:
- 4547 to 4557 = 0.91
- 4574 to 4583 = 0.95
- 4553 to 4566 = 0.89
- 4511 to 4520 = 0.96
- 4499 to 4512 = 0.97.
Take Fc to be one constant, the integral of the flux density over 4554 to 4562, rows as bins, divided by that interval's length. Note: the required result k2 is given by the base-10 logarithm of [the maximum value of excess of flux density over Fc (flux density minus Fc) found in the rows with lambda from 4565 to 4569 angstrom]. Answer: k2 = 0.36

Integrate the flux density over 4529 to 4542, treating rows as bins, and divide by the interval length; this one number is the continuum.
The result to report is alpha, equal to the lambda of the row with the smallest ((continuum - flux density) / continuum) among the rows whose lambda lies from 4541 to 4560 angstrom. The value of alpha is 4556.5 angstrom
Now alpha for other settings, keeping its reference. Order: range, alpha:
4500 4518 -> 4505.5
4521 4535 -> 4526.5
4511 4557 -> 4556.5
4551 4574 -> 4556.5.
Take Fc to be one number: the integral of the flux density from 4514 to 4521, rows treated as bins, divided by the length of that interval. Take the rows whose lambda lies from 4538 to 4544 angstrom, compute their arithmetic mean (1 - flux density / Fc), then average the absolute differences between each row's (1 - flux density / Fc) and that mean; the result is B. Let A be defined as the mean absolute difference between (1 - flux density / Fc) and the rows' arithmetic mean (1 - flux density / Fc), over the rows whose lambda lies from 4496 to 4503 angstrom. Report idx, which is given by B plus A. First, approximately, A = 0.03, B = 0.040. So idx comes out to 0.07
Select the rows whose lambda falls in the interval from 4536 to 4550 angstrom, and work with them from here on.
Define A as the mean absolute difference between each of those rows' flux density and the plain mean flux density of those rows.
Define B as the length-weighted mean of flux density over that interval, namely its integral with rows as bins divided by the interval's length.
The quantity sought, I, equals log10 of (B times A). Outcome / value 1.32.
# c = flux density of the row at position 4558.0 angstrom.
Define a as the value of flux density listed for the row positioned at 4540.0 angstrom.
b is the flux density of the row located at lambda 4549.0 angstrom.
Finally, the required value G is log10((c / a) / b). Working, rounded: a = 20.73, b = 20.01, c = 22.03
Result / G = -1.27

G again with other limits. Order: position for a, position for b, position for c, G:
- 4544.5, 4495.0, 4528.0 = -1.21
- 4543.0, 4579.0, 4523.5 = -1.31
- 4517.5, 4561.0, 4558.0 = -1.19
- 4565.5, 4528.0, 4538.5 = -1.35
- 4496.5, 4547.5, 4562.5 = -1.17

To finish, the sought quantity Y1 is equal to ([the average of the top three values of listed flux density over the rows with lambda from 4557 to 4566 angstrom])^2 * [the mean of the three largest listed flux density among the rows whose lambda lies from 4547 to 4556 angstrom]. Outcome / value 9085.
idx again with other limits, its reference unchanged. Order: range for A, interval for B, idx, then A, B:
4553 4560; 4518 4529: 0.27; 0.16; 0.113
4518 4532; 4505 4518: 0.14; 0.10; 0.037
